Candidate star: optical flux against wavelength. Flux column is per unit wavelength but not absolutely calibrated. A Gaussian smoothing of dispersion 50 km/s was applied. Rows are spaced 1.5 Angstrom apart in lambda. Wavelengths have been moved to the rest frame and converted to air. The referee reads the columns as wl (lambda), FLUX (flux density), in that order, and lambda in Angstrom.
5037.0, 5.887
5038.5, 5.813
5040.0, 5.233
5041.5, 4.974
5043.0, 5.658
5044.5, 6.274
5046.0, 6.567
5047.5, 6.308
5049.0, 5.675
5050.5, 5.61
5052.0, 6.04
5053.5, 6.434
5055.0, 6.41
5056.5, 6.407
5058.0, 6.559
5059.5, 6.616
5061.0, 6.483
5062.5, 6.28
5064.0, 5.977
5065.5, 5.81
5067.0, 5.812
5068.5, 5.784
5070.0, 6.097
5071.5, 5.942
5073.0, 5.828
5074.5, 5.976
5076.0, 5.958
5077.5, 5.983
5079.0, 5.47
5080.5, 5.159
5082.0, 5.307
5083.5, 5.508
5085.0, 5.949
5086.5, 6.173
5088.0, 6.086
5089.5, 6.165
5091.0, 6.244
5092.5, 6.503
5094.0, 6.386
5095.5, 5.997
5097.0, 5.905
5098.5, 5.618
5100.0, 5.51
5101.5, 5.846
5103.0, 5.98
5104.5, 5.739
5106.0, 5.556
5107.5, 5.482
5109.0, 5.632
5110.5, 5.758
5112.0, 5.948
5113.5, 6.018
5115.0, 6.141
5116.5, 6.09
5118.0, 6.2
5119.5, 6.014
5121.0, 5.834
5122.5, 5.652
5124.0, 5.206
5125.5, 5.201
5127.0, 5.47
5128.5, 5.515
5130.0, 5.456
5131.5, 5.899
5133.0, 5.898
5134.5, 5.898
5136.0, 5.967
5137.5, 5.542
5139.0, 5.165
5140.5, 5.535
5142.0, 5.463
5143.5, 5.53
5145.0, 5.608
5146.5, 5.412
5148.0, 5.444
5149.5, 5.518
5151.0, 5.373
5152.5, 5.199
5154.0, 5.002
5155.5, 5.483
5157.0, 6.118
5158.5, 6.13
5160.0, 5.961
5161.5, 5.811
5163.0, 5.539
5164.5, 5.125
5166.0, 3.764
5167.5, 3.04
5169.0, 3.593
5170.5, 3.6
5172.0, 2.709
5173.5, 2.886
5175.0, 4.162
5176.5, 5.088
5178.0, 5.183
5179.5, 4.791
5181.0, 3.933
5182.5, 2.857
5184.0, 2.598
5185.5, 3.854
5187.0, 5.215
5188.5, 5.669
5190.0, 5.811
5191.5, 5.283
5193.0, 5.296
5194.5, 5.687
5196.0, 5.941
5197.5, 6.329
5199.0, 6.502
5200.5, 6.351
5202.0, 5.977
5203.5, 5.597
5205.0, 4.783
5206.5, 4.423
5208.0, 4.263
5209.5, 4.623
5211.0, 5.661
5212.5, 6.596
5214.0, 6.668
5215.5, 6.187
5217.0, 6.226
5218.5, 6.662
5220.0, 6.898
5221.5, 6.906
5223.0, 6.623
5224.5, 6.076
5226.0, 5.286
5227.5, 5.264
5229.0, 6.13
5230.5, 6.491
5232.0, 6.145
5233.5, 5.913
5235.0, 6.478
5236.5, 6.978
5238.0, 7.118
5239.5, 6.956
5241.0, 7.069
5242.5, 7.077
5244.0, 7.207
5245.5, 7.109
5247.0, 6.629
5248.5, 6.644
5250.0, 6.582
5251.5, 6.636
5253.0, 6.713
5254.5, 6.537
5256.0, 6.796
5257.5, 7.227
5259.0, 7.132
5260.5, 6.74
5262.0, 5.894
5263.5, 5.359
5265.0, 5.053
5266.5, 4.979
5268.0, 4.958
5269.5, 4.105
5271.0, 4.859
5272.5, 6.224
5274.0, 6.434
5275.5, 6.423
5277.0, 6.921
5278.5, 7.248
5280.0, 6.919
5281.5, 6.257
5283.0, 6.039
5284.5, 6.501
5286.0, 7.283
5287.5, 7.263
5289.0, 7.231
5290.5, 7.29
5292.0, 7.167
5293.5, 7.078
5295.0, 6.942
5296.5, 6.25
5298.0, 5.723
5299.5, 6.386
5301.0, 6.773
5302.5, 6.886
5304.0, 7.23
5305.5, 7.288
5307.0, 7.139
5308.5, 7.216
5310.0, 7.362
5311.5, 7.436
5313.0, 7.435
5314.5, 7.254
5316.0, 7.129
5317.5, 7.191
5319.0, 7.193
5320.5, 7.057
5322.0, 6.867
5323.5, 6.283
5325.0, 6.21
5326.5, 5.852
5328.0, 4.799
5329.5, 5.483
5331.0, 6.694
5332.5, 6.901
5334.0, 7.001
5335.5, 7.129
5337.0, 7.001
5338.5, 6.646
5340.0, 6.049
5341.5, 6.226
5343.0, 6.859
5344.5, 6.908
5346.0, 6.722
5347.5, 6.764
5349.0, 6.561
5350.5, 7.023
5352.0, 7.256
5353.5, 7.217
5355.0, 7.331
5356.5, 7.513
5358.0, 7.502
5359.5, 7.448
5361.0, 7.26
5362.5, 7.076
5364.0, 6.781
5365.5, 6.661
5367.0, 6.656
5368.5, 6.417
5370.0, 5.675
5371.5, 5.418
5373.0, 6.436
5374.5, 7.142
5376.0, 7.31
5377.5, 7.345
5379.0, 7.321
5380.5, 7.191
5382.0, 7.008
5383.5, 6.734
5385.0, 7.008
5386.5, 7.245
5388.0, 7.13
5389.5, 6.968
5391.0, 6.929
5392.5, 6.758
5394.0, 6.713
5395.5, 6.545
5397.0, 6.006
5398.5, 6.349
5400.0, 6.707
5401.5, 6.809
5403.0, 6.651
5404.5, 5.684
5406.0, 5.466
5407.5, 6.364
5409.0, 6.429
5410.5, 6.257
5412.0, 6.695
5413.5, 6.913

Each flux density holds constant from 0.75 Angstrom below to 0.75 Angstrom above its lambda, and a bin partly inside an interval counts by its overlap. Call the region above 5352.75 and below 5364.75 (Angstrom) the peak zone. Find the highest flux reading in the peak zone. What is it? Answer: 7.513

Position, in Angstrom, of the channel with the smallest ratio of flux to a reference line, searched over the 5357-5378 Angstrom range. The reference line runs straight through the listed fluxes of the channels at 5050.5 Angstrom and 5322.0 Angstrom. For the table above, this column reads 5371.5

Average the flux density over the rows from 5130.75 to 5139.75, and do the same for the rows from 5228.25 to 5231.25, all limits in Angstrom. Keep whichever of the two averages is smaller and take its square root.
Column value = 2.39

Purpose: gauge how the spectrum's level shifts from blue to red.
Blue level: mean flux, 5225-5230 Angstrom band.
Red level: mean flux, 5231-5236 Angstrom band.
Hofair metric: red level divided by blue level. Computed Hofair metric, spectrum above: 1.11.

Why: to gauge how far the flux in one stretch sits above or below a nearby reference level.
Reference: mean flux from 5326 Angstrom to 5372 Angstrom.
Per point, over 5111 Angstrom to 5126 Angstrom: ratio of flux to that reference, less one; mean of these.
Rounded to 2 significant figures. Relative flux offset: -0.13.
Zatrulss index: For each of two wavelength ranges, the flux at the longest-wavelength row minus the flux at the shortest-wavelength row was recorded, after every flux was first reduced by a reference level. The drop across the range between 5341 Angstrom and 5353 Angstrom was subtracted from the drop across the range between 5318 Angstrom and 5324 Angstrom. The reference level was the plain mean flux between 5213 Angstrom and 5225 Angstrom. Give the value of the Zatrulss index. -1.9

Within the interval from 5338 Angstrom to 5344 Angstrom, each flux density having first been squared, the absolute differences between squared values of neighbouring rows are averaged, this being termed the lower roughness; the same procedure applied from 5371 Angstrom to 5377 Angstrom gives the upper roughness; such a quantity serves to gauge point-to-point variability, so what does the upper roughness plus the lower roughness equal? 14.0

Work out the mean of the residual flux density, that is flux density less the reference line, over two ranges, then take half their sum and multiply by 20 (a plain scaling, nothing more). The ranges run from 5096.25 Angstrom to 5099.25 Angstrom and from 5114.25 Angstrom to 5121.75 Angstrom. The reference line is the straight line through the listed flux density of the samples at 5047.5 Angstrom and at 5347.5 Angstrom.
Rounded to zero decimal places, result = -10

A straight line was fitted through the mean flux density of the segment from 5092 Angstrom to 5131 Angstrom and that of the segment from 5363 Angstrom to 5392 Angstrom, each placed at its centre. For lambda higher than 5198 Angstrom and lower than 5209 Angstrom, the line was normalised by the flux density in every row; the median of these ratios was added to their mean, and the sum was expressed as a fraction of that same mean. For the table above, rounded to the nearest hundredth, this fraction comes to 1.94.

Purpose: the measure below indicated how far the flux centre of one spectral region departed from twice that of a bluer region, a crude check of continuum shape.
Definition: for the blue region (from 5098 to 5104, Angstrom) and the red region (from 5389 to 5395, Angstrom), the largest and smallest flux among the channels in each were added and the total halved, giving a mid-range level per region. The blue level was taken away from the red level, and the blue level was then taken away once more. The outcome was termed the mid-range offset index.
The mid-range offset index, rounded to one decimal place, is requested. -4.6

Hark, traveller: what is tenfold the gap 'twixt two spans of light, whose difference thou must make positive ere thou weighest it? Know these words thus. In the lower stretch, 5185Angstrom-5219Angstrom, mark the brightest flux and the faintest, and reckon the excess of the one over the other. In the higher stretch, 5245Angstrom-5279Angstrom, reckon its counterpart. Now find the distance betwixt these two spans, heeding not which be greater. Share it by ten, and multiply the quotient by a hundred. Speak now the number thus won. 3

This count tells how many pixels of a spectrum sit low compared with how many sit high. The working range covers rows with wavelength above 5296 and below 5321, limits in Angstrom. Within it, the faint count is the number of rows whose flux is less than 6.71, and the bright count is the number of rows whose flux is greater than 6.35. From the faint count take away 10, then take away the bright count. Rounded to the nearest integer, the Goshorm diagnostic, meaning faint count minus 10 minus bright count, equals -22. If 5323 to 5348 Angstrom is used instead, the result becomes -11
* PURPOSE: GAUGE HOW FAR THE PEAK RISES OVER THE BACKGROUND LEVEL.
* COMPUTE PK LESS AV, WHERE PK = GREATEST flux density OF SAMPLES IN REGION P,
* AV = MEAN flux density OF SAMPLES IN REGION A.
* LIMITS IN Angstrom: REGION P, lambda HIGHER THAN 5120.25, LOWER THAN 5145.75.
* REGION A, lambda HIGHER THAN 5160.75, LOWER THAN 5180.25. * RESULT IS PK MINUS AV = 1.7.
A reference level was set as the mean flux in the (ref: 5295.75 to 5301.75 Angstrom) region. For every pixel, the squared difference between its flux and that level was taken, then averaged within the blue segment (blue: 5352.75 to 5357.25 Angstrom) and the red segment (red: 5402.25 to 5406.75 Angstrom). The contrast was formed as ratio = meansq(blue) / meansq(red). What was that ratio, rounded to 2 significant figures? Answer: 3.0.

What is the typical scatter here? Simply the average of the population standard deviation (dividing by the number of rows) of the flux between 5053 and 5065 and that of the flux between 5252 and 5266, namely 0.46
